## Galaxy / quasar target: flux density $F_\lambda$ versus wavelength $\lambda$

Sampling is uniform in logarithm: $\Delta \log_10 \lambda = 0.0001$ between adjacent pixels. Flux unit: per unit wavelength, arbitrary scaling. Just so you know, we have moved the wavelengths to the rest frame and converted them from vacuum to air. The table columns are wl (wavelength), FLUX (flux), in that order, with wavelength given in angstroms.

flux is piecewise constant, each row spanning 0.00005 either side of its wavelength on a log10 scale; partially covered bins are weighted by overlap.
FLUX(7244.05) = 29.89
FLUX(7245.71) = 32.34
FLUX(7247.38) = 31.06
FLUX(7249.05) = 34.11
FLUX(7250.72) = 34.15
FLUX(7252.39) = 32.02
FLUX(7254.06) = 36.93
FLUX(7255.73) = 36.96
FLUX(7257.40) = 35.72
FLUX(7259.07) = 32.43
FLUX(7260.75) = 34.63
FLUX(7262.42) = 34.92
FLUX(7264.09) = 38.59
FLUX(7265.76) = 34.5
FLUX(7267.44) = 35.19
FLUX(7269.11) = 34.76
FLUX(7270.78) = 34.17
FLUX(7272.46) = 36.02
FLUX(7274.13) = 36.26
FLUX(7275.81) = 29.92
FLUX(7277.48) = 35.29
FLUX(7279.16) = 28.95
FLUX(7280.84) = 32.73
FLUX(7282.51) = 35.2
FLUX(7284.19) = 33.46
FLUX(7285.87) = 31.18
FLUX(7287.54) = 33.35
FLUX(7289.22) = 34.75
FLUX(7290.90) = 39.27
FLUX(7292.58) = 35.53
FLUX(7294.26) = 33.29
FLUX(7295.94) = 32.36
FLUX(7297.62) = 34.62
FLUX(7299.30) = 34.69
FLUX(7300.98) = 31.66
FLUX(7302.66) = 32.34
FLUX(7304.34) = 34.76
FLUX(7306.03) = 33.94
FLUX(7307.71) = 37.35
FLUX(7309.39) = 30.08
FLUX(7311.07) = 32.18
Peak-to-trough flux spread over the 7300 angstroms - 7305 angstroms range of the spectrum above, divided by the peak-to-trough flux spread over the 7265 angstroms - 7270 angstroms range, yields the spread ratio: 4.5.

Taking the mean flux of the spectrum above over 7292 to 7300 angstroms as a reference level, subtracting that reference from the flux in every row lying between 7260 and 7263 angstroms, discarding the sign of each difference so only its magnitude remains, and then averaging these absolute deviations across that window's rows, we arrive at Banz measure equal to 0.7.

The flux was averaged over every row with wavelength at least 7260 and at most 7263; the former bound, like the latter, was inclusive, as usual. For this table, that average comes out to 34.8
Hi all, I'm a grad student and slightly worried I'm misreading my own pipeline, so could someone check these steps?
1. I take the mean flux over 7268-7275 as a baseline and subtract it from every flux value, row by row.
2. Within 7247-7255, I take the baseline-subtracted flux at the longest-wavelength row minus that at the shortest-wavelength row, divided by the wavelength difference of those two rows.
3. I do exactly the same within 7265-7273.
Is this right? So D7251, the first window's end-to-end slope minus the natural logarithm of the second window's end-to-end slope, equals 2.4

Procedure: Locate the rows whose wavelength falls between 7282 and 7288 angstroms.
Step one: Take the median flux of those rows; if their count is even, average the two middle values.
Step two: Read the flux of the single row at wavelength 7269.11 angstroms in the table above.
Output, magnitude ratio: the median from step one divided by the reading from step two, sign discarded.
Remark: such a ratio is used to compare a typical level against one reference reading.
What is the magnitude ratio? 0.96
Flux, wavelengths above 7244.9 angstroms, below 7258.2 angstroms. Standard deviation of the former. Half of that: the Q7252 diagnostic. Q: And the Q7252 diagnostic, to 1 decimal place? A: 1.1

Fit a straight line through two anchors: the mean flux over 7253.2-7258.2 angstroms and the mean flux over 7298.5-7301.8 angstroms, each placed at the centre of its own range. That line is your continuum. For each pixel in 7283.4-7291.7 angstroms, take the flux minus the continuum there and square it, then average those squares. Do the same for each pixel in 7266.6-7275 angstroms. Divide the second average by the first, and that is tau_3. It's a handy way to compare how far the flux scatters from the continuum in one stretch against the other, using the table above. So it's 0.1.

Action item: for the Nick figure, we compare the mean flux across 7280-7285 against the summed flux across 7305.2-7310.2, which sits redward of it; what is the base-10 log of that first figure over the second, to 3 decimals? -0.477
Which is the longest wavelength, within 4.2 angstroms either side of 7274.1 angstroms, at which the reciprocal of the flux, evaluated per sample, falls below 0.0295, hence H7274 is 7277.48 angstroms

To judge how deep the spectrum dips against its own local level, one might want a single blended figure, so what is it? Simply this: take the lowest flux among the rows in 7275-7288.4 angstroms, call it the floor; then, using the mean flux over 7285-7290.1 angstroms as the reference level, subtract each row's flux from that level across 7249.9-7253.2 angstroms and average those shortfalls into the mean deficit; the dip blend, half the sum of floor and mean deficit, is 14.5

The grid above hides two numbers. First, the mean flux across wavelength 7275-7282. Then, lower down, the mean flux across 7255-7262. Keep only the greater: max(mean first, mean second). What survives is 34.9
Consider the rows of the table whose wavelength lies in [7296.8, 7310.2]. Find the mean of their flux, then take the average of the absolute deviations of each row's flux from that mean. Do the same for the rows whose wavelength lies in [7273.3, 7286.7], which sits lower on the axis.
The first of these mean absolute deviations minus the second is -0.4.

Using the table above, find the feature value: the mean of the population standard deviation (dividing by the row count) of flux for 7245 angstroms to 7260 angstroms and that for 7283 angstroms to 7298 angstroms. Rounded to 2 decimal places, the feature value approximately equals 2.12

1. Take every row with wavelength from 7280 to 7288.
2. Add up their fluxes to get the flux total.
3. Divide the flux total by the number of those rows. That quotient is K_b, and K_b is 33.2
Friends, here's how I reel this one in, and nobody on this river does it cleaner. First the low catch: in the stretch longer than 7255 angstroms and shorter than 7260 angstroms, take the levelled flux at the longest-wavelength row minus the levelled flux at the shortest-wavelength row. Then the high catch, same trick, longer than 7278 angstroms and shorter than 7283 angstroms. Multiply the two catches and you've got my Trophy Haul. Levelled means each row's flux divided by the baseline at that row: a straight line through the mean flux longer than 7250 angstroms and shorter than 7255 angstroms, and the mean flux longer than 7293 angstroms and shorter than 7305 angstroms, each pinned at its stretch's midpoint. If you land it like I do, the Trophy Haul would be -0.024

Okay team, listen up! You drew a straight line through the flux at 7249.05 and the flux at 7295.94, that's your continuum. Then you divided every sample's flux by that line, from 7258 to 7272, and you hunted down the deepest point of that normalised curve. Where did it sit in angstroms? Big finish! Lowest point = 7259.07 angstroms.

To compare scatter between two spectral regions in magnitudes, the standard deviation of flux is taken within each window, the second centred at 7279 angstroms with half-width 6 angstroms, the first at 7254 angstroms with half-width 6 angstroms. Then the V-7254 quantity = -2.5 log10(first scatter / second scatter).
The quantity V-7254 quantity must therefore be 0.36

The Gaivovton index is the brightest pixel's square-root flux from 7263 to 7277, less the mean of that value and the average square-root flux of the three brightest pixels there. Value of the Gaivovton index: 0.07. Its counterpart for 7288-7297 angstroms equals 0.11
